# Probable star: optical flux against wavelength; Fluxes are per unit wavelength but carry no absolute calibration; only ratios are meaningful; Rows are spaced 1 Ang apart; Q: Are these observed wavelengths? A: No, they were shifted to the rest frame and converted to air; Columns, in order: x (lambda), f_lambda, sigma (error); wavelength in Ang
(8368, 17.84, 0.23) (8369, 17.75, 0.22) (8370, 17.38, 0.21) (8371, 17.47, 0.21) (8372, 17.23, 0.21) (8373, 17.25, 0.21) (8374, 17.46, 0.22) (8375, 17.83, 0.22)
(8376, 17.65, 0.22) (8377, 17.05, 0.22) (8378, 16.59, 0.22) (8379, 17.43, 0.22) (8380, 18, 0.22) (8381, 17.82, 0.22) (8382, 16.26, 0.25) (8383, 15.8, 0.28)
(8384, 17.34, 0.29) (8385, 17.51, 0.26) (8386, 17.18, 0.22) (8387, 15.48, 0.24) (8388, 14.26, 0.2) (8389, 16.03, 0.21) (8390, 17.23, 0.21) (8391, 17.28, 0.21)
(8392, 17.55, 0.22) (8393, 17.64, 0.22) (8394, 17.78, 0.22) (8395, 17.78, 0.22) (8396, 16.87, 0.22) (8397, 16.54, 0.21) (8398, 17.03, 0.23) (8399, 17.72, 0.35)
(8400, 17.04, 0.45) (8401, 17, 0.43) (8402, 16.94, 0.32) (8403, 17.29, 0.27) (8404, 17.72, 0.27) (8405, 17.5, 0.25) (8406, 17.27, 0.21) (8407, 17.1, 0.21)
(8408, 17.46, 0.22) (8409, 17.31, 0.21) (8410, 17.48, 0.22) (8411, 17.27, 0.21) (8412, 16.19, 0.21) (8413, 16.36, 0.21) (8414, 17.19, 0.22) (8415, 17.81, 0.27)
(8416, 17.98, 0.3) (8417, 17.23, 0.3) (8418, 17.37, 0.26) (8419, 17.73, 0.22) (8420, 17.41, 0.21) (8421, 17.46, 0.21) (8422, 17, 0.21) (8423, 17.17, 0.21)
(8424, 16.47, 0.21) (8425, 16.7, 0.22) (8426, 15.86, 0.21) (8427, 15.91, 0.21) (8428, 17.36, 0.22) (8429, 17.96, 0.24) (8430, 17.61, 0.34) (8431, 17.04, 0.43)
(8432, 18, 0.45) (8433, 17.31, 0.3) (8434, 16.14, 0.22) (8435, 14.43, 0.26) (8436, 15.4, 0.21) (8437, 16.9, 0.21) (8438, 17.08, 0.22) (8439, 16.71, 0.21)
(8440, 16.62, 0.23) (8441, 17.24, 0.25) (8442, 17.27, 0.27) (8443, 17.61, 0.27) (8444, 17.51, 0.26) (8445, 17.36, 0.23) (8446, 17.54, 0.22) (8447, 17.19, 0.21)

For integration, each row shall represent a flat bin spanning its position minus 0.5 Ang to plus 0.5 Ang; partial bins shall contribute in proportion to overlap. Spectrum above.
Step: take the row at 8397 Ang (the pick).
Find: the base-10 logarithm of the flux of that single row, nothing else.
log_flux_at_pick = 1.22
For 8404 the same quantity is 1.25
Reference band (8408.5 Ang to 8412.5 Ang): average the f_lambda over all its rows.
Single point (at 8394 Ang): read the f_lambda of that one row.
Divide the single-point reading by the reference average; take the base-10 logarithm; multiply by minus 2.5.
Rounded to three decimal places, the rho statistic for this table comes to -0.045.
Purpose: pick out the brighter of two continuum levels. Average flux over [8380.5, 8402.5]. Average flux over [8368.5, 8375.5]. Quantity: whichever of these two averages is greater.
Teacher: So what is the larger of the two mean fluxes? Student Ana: 17.5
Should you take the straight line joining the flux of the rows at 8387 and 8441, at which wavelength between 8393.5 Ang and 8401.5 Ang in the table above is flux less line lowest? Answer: 8397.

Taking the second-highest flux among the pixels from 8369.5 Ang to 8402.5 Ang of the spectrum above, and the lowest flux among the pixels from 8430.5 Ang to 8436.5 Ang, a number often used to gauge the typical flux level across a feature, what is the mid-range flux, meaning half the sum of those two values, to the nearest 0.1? 16.1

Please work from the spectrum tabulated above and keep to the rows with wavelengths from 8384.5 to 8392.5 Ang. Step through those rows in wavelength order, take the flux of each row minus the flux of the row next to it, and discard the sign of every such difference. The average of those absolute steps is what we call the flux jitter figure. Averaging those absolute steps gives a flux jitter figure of 0.9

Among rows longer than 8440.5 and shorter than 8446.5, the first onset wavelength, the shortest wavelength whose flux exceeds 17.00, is 8441 Ang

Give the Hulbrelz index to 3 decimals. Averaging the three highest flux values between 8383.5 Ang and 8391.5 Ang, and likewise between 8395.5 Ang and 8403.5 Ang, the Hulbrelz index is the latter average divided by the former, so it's 0.998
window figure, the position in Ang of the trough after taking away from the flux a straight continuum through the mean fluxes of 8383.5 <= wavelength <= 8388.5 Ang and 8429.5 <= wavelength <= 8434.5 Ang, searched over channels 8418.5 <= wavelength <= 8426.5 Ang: 8426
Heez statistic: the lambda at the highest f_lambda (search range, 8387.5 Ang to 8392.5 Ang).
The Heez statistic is 8392 Ang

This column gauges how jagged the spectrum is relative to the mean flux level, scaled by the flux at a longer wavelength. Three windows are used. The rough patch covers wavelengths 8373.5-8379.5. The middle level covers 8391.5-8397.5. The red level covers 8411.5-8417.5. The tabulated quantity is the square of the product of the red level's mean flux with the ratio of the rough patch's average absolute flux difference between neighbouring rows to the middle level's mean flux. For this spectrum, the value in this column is 0.2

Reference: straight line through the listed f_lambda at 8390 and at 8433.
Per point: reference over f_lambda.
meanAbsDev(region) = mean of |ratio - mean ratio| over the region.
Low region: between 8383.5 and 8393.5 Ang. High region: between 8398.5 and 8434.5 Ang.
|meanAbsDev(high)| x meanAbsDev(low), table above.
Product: 0.0015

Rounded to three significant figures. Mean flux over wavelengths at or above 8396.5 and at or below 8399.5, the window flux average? 17.1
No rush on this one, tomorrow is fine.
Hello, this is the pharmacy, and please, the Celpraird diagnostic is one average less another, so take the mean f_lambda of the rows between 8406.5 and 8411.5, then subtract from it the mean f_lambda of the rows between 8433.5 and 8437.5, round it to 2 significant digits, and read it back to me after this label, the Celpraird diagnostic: 1.6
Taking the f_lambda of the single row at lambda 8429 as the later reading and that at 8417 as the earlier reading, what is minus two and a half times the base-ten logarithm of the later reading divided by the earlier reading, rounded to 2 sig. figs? -0.045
